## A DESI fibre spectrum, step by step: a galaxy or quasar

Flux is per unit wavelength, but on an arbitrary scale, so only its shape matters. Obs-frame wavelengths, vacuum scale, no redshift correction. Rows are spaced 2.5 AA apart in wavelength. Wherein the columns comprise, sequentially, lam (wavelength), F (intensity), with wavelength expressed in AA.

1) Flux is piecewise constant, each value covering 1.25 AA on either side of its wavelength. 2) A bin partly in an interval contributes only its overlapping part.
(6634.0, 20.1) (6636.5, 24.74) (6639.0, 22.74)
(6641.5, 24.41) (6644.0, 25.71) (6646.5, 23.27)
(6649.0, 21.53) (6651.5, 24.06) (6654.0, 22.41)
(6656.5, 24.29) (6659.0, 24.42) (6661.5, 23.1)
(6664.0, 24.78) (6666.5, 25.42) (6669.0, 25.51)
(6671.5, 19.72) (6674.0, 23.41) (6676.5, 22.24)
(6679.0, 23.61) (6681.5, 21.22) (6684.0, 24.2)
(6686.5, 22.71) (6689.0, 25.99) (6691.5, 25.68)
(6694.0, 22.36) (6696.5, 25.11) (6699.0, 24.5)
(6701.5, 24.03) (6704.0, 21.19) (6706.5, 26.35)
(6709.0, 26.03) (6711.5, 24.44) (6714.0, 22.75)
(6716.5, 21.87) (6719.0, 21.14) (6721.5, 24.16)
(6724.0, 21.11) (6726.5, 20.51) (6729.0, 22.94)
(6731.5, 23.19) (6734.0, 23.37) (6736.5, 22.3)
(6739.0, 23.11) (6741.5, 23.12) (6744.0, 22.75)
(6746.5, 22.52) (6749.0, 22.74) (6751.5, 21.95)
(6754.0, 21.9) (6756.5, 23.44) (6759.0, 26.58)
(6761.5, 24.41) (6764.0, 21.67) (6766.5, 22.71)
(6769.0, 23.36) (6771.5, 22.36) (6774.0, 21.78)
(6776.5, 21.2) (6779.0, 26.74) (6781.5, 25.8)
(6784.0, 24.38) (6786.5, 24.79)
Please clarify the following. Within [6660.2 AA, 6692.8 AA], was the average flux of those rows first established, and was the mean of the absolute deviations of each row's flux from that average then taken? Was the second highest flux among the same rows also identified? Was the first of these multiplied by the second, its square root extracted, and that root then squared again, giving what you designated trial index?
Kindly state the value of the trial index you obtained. 38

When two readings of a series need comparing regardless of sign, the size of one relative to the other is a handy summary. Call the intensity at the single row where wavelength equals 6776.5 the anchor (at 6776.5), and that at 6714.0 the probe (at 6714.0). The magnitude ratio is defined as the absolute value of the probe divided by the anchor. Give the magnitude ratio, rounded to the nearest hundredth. 1.07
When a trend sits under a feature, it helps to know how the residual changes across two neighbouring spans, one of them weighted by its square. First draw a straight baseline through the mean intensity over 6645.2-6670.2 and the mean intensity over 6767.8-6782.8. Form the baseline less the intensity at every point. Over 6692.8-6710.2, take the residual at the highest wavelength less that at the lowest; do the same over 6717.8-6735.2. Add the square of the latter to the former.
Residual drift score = 1.5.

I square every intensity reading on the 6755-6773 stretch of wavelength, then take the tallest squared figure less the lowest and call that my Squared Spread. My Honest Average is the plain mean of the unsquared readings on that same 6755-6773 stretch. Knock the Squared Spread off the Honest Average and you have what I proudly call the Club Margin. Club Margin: -213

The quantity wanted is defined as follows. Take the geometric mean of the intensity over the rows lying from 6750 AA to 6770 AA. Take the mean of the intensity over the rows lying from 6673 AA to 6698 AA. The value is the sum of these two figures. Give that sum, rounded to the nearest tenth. 46.9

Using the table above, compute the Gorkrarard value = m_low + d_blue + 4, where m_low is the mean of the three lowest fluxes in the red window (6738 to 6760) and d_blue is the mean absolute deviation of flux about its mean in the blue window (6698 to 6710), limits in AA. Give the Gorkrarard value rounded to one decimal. 27.6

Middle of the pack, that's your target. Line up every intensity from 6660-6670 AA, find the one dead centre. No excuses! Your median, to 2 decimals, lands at 25.10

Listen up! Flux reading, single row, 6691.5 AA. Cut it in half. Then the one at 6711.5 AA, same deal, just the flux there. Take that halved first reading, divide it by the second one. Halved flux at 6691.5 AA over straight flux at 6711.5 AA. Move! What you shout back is 0.53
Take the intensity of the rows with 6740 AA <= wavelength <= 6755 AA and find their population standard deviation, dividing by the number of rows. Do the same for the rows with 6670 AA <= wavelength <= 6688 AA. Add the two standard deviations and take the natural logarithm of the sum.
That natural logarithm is 0.63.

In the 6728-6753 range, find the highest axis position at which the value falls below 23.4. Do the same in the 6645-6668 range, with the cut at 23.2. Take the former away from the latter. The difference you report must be -90.0 AA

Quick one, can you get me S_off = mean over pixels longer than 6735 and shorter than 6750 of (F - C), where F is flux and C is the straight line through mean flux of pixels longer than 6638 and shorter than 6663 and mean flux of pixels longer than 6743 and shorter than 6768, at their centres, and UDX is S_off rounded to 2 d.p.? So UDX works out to -0.37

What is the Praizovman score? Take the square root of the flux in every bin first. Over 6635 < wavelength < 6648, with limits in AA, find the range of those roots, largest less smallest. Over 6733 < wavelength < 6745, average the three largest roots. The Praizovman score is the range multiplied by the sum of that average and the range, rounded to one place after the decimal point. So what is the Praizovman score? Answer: 1.5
